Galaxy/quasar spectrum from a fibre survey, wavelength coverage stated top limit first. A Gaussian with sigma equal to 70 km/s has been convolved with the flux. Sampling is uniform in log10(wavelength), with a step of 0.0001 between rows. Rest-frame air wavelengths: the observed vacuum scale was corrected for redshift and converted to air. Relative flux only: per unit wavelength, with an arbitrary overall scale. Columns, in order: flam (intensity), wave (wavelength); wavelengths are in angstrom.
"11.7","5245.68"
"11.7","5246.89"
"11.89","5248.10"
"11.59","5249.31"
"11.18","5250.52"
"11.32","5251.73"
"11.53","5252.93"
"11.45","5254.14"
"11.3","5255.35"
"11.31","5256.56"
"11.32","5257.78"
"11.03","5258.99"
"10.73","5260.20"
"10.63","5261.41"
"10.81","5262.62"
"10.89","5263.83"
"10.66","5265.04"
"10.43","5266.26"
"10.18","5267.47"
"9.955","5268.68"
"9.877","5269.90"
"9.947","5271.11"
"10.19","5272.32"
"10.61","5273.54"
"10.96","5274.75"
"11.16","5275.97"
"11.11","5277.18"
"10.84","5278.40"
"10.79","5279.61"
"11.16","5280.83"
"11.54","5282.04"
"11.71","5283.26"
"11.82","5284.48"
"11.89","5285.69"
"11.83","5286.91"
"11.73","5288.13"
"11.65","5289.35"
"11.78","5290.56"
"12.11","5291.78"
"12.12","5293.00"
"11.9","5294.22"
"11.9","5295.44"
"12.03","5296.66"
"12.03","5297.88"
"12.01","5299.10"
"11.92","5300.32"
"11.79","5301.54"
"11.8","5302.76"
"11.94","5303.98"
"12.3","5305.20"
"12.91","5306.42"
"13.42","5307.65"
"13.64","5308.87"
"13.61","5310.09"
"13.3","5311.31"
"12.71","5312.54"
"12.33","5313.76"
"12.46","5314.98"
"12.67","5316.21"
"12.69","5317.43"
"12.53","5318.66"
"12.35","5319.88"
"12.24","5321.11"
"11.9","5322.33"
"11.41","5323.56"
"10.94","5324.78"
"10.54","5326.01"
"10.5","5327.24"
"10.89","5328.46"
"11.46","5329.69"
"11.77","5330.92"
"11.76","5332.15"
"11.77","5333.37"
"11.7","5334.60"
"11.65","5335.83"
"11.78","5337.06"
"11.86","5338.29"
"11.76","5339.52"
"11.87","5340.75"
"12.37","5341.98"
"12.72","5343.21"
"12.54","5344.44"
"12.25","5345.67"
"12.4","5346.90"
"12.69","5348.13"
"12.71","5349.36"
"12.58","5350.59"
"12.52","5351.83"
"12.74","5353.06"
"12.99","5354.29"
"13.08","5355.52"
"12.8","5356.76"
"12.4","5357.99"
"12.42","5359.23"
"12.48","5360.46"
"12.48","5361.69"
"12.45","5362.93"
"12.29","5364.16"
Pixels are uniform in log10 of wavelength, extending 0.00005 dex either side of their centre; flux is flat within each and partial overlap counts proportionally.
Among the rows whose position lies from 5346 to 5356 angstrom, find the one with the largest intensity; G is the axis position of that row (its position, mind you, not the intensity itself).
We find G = 5355.52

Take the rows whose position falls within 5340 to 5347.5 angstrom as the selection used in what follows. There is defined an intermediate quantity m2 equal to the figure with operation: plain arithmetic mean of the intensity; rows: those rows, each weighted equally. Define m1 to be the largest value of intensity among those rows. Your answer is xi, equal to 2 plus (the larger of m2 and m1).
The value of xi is 14.7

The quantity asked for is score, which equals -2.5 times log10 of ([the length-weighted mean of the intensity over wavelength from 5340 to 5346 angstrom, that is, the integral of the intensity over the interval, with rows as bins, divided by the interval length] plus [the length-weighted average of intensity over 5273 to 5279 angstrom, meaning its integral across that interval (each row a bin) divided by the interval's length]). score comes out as -3.42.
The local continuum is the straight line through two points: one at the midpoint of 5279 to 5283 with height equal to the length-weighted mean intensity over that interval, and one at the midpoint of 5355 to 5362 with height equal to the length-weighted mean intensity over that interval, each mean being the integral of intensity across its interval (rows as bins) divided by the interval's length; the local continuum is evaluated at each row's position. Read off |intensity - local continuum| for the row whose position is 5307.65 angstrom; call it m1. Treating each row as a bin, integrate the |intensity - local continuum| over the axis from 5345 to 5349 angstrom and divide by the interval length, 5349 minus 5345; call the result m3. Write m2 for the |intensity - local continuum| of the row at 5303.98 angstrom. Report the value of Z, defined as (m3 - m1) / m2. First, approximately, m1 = 1.72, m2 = 0.3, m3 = 0.14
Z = -5.14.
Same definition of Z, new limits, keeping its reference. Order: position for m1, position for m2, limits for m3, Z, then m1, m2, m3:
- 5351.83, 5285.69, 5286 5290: 0.63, 0.03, 0.6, 0.40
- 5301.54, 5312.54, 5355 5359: 0.11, 0.20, 0.9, 0.30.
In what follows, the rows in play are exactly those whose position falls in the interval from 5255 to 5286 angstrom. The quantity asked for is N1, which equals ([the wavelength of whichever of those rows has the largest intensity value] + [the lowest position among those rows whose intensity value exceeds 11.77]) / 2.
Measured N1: 5285.1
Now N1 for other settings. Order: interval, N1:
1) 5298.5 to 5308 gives 5303.4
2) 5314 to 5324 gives 5316.2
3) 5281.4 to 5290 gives 5285.1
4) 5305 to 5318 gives 5307.0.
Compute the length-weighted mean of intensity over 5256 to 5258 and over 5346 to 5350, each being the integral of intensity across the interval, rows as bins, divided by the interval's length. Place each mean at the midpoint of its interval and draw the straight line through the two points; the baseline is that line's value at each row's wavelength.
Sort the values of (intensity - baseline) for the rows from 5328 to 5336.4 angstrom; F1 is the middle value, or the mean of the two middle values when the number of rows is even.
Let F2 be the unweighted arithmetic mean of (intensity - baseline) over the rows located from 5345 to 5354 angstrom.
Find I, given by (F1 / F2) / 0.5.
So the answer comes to 24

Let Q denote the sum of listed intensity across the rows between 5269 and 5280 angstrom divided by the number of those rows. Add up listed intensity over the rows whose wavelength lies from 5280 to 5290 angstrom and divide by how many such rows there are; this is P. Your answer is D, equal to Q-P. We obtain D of -1.1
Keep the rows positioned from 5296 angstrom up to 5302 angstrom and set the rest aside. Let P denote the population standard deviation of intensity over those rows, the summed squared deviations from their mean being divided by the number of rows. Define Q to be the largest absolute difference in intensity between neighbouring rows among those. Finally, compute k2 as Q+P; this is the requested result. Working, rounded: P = 0.09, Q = 0.13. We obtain 0.2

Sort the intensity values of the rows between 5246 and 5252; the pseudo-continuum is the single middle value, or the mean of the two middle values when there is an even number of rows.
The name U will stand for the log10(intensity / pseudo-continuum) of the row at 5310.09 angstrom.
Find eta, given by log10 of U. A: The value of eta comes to -1.16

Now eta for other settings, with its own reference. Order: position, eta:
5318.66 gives -1.47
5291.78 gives -1.72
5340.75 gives -1.98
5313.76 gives -1.57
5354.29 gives -1.31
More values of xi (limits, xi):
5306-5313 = 15.6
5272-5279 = 13.2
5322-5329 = 13.9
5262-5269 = 12.9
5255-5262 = 13.3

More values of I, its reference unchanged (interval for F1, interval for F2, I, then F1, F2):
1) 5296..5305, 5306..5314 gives 0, 0.0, 1.1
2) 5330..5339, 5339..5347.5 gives 5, -0.6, -0.3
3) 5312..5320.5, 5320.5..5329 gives -1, 0.4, -1.1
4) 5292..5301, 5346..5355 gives 9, 0.1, 0.0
